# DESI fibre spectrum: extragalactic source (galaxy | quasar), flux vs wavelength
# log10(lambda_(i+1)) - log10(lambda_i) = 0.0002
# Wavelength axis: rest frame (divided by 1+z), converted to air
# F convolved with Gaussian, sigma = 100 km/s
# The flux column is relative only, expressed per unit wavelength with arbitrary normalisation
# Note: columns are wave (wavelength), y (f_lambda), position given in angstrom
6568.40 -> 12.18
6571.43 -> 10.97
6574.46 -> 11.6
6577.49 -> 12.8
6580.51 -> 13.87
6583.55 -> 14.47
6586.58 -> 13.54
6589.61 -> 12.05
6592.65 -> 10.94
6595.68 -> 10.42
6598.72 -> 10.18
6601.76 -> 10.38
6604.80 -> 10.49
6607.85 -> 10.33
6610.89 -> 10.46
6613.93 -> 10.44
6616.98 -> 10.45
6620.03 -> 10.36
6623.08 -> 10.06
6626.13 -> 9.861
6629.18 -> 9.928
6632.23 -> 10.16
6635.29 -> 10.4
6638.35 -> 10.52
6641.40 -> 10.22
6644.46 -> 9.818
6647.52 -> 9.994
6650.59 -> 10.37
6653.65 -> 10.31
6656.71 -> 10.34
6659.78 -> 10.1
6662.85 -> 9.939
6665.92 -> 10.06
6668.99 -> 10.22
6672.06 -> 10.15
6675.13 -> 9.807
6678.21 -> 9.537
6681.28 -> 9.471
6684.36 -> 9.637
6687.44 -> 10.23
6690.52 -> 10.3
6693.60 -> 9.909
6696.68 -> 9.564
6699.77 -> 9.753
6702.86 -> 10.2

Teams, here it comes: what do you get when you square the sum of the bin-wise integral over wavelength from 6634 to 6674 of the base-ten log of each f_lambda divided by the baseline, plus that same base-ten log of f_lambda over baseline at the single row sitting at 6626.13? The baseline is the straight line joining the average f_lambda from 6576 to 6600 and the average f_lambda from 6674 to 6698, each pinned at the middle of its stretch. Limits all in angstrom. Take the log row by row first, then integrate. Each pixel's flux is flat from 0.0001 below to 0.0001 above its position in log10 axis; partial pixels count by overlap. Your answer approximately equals 0.6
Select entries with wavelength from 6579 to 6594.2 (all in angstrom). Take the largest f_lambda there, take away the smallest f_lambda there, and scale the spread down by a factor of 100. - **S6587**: 0.035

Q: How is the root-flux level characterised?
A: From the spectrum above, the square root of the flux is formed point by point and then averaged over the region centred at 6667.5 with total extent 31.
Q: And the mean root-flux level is 3.16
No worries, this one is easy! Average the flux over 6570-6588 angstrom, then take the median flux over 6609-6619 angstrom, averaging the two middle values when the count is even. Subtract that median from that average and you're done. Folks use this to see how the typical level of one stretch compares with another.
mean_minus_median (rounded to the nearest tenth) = 2.4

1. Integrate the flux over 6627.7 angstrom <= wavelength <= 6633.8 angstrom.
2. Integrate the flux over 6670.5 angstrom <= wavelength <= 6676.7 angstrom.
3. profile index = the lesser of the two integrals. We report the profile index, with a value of 61.3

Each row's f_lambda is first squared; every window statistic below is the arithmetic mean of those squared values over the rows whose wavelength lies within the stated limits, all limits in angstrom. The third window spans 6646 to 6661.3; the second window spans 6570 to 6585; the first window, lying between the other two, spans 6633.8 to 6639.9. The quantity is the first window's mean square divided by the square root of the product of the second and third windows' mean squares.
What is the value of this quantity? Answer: 0.84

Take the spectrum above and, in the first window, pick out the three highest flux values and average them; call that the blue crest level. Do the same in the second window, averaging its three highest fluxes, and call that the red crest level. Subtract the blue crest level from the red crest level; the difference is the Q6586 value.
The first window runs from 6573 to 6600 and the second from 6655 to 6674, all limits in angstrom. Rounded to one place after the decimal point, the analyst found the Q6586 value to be -3.7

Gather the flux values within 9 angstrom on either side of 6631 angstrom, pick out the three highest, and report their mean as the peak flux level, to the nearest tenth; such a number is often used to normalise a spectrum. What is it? 10.4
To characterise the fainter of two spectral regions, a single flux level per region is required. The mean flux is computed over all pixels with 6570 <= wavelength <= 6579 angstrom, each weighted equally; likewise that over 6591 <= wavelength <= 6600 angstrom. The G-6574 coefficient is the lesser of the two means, 10.5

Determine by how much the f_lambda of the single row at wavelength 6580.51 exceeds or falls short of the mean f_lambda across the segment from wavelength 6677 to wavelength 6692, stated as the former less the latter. 4.0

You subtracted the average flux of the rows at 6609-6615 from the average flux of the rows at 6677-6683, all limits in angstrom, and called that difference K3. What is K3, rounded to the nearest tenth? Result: -0.9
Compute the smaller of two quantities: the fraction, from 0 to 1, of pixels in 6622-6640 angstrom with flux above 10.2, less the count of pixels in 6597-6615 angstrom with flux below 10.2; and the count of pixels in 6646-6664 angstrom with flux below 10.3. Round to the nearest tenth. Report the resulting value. -0.7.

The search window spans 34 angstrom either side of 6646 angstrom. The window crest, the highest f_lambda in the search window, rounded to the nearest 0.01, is 10.52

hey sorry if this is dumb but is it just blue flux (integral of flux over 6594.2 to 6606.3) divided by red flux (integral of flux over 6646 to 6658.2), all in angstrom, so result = 1.003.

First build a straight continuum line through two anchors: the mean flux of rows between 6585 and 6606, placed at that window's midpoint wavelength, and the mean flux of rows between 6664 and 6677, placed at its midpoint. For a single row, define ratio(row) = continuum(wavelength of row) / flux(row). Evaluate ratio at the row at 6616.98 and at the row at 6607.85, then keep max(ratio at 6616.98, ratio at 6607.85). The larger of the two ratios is 1.06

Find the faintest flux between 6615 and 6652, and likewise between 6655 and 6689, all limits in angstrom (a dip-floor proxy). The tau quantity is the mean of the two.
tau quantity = 9.6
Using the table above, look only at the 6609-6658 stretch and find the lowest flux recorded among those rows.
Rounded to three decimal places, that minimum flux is 9.818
